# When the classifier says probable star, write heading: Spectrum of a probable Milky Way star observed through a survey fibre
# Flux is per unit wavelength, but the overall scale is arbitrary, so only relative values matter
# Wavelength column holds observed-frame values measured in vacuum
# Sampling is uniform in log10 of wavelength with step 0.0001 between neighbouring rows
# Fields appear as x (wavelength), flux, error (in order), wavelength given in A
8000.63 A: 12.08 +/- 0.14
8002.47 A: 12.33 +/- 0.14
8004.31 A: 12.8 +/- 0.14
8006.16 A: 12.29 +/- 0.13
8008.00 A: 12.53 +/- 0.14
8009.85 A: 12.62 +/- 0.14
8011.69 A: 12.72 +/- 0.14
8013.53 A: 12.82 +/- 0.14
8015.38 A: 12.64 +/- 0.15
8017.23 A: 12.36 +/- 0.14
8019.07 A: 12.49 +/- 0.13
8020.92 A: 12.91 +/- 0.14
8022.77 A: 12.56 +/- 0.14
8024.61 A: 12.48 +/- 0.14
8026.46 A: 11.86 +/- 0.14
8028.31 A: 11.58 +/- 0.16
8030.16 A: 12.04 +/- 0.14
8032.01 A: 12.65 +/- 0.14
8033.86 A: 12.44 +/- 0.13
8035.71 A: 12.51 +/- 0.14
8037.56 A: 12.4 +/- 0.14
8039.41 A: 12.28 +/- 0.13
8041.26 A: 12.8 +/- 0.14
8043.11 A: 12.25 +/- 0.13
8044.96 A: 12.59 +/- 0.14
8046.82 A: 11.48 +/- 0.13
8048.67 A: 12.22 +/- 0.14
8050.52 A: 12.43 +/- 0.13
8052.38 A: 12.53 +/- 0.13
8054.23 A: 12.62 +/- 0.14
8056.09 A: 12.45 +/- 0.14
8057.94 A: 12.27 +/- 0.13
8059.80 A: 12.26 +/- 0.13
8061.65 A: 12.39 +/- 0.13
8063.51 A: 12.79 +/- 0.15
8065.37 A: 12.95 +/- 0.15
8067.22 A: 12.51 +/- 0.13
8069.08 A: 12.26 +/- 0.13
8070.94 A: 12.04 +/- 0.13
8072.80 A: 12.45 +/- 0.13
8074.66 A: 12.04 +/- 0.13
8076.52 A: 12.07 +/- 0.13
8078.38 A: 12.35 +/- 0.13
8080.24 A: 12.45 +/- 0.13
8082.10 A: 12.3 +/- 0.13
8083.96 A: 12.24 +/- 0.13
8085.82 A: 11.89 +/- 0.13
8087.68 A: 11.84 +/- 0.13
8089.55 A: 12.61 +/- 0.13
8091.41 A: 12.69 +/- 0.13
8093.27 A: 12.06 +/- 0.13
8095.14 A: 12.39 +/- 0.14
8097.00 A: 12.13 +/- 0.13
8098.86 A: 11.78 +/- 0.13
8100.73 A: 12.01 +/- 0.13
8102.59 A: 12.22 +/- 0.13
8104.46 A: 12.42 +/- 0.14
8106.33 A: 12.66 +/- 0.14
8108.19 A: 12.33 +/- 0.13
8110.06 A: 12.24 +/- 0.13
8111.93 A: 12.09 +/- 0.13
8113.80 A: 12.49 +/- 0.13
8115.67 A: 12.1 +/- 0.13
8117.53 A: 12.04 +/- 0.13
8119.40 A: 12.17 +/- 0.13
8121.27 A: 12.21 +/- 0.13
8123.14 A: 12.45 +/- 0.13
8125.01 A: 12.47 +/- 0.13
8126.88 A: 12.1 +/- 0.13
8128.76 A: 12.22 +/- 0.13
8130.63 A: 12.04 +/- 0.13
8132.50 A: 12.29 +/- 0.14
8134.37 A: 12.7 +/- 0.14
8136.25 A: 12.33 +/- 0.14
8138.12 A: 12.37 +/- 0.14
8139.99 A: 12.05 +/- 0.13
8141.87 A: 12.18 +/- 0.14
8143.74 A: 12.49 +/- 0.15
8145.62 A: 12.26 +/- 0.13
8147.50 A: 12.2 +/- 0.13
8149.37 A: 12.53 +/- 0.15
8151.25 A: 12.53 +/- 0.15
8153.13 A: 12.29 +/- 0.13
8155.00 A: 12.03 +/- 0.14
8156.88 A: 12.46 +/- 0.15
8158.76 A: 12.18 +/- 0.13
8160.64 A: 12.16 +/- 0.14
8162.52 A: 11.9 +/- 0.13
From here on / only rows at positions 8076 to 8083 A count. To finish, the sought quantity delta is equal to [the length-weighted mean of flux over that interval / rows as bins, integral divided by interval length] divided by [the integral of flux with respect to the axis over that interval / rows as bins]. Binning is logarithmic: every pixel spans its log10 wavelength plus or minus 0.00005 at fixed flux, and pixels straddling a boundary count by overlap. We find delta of 0.14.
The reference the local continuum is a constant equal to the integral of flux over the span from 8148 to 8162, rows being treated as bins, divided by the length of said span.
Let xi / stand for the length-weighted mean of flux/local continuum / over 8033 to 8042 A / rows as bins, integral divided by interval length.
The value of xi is 1.02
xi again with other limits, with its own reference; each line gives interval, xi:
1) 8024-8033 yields 0.98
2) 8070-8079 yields 0.99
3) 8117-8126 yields 1.00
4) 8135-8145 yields 1.00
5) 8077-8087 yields 0.99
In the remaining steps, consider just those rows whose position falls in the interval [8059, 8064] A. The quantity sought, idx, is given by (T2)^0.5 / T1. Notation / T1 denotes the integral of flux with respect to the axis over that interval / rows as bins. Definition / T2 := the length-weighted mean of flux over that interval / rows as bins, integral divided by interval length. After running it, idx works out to 0.057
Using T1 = 62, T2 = 12.46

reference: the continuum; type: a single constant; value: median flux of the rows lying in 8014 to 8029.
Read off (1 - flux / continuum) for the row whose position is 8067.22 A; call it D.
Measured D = -0.002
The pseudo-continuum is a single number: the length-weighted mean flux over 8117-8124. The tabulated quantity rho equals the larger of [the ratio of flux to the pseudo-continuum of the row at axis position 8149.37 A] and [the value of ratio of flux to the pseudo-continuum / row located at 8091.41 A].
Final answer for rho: 1.04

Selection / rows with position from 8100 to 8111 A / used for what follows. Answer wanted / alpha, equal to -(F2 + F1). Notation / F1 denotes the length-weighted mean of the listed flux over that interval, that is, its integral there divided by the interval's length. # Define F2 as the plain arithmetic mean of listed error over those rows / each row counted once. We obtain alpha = -12.5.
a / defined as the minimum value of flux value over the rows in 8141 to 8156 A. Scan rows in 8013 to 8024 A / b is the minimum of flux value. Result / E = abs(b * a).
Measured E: 149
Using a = 12.03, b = 12.36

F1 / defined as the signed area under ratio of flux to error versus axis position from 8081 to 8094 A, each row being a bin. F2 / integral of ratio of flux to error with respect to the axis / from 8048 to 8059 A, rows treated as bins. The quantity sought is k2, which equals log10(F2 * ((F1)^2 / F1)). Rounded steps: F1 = 1224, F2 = 1015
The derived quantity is 6.1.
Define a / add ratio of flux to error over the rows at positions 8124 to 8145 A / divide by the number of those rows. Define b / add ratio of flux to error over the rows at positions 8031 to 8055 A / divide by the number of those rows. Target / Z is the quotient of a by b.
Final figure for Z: 0.99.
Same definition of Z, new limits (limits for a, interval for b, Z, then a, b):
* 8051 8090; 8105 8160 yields 1.02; 93.1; 91.2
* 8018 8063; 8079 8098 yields 0.97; 90.6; 93.6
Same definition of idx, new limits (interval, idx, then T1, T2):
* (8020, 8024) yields 0.070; 51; 12.73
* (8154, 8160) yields 0.048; 73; 12.23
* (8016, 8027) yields 0.026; 137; 12.47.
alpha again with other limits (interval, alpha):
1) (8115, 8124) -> -12.3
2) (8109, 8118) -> -12.3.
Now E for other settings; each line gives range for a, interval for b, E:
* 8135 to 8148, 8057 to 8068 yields 148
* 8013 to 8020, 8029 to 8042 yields 149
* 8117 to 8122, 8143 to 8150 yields 147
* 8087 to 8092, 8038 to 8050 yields 136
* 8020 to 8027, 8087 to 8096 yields 140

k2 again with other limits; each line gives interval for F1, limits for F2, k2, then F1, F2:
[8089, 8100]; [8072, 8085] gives 6.1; 1025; 1227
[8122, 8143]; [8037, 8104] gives 7.1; 1919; 6204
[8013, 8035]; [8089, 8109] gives 6.6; 1942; 1854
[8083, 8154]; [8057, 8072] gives 7.0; 6525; 1386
